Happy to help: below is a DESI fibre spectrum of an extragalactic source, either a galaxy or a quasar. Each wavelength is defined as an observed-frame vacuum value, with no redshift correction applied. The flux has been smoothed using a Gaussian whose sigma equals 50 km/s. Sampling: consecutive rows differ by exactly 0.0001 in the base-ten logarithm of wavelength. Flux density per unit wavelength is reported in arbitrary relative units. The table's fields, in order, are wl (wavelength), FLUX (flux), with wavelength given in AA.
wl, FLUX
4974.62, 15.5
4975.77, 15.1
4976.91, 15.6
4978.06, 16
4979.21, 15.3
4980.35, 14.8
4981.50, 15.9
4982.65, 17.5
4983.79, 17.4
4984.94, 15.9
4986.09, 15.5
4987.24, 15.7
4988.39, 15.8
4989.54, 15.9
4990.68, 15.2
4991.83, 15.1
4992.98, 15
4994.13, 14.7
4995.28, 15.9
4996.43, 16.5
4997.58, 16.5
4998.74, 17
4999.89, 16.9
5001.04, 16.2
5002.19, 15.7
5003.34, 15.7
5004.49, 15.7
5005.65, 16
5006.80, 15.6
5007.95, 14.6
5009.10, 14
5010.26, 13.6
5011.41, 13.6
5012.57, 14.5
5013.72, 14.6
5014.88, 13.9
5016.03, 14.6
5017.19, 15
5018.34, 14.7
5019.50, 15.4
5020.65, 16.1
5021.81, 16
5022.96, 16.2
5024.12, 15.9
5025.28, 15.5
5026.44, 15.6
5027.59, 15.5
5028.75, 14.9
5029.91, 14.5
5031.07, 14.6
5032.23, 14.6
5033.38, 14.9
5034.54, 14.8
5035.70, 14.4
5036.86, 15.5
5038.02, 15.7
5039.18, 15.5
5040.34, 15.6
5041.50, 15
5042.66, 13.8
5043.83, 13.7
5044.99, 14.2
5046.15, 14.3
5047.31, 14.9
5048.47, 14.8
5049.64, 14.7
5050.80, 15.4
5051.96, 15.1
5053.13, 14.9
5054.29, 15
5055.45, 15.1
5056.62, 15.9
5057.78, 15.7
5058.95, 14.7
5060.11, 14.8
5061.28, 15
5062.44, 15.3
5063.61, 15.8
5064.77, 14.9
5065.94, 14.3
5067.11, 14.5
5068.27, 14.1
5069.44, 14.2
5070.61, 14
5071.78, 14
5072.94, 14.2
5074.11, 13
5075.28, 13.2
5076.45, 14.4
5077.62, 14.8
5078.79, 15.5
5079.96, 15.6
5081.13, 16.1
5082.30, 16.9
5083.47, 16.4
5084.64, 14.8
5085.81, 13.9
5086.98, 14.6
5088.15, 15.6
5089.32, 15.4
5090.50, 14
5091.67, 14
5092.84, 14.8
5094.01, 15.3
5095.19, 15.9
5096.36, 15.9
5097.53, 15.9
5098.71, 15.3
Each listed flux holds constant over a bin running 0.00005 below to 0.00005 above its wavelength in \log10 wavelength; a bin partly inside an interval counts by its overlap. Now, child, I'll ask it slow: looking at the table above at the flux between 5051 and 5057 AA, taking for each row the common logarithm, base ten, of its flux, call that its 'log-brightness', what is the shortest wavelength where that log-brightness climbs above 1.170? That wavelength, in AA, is 5051.96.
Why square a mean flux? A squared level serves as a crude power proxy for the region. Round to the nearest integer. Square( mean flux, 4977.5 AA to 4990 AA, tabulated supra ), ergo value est 255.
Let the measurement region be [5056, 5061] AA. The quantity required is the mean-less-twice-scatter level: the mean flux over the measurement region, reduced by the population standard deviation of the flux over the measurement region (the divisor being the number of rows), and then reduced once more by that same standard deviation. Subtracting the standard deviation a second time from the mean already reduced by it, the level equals 14.2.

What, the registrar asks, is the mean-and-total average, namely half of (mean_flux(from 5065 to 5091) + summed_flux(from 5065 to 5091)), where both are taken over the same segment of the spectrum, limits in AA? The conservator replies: 169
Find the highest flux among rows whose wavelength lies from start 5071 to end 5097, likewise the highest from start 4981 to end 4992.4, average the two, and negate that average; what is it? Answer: -17.2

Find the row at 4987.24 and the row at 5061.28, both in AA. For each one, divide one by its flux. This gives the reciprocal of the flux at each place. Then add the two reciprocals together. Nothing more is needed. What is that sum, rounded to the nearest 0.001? 0.130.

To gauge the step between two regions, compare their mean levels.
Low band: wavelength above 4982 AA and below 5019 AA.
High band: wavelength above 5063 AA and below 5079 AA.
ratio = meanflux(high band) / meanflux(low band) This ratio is 0.93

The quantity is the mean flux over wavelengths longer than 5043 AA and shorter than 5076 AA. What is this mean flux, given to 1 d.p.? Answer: 14.6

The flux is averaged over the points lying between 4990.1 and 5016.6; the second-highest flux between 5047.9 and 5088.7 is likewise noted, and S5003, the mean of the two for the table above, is 15.83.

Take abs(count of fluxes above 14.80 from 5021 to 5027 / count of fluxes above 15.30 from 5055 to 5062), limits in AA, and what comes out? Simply 2.5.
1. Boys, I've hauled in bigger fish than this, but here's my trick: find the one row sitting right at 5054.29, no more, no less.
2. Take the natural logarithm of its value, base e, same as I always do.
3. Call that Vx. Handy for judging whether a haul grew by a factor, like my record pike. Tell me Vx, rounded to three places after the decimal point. 2.708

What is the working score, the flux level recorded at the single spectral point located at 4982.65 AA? 17.5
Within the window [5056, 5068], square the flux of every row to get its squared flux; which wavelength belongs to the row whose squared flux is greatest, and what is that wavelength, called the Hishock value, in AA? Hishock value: 5056.62 AA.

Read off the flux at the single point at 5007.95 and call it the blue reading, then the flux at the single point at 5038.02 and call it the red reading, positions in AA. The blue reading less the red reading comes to -1.1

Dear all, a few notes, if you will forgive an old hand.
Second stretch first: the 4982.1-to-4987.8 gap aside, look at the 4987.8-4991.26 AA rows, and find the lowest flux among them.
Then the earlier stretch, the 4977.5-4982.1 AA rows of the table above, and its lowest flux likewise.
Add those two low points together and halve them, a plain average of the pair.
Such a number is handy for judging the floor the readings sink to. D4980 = 15.0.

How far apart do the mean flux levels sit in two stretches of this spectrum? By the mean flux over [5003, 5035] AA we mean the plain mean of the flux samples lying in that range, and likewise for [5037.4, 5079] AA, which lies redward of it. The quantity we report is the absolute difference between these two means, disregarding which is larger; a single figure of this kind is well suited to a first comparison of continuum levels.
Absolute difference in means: 0.30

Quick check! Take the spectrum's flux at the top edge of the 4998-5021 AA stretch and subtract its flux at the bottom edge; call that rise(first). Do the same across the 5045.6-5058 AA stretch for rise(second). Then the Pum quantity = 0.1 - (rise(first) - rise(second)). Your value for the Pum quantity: 2.4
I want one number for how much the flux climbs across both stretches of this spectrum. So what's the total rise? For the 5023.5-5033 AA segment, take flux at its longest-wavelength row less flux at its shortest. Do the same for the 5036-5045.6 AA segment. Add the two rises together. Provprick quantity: -2.6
